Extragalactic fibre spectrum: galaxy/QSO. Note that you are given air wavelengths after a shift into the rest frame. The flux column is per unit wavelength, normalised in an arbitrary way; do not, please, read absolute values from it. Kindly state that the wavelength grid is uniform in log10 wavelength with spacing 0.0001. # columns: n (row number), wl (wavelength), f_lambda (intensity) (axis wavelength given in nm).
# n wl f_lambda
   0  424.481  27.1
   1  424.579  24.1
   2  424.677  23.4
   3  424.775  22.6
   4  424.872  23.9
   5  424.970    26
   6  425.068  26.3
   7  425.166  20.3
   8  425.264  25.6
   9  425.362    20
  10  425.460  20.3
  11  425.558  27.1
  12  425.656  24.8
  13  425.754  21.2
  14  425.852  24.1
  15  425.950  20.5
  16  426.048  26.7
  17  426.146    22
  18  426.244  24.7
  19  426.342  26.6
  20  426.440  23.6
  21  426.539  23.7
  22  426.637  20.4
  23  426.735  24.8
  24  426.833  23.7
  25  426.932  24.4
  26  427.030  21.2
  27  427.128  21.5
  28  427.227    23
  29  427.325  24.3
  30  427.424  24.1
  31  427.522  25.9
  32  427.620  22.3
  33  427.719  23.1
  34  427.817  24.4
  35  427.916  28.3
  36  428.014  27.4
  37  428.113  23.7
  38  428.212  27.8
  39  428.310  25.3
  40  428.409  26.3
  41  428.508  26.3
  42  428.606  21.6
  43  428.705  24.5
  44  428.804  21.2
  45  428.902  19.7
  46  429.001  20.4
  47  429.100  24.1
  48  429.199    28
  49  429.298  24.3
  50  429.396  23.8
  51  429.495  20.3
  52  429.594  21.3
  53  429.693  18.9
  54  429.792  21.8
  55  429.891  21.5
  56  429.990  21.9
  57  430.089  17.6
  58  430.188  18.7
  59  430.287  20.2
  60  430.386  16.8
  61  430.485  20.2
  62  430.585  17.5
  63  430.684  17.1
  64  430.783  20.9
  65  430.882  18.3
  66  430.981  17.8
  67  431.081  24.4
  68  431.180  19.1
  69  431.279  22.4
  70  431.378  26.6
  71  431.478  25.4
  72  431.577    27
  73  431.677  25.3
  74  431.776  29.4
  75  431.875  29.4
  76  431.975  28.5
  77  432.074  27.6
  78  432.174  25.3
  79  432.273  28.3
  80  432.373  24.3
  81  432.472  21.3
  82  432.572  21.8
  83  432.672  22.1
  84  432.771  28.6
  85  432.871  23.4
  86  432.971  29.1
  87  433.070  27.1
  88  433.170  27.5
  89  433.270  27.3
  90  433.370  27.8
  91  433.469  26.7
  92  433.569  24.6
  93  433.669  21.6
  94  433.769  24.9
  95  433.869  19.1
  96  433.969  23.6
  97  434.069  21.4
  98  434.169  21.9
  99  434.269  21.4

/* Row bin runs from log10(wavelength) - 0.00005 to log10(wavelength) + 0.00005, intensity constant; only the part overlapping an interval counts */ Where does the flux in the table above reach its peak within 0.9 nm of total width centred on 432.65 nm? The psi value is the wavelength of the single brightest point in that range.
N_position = 432.971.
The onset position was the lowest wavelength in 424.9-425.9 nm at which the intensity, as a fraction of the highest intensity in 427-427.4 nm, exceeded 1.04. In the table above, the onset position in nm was 424.970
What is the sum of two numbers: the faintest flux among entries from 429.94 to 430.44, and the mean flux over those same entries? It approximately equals 36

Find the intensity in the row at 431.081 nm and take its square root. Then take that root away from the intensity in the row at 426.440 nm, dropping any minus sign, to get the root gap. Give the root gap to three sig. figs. 18.7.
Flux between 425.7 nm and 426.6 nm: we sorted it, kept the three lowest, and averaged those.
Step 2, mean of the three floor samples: 21.2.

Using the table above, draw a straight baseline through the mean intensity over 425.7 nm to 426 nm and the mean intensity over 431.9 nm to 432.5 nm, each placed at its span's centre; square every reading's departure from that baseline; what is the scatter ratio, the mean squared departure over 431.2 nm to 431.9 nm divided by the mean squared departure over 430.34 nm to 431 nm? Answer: 0.1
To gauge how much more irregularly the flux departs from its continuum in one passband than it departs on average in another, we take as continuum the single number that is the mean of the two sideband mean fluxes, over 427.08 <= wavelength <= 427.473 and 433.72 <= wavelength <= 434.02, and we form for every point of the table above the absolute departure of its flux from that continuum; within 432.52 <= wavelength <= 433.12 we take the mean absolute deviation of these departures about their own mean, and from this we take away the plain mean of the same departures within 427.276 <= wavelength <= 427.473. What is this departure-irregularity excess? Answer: 1.0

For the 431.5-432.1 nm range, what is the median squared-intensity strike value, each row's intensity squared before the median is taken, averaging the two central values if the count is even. 787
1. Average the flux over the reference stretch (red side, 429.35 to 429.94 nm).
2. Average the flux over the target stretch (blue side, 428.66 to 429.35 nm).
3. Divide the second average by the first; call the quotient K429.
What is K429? 1.09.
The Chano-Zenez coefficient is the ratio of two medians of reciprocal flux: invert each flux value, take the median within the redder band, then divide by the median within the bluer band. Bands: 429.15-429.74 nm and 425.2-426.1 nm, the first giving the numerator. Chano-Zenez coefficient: 1.07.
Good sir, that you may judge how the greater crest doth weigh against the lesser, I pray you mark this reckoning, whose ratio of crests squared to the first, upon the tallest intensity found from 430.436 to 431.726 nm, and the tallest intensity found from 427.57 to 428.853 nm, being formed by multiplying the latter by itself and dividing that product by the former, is 29.7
